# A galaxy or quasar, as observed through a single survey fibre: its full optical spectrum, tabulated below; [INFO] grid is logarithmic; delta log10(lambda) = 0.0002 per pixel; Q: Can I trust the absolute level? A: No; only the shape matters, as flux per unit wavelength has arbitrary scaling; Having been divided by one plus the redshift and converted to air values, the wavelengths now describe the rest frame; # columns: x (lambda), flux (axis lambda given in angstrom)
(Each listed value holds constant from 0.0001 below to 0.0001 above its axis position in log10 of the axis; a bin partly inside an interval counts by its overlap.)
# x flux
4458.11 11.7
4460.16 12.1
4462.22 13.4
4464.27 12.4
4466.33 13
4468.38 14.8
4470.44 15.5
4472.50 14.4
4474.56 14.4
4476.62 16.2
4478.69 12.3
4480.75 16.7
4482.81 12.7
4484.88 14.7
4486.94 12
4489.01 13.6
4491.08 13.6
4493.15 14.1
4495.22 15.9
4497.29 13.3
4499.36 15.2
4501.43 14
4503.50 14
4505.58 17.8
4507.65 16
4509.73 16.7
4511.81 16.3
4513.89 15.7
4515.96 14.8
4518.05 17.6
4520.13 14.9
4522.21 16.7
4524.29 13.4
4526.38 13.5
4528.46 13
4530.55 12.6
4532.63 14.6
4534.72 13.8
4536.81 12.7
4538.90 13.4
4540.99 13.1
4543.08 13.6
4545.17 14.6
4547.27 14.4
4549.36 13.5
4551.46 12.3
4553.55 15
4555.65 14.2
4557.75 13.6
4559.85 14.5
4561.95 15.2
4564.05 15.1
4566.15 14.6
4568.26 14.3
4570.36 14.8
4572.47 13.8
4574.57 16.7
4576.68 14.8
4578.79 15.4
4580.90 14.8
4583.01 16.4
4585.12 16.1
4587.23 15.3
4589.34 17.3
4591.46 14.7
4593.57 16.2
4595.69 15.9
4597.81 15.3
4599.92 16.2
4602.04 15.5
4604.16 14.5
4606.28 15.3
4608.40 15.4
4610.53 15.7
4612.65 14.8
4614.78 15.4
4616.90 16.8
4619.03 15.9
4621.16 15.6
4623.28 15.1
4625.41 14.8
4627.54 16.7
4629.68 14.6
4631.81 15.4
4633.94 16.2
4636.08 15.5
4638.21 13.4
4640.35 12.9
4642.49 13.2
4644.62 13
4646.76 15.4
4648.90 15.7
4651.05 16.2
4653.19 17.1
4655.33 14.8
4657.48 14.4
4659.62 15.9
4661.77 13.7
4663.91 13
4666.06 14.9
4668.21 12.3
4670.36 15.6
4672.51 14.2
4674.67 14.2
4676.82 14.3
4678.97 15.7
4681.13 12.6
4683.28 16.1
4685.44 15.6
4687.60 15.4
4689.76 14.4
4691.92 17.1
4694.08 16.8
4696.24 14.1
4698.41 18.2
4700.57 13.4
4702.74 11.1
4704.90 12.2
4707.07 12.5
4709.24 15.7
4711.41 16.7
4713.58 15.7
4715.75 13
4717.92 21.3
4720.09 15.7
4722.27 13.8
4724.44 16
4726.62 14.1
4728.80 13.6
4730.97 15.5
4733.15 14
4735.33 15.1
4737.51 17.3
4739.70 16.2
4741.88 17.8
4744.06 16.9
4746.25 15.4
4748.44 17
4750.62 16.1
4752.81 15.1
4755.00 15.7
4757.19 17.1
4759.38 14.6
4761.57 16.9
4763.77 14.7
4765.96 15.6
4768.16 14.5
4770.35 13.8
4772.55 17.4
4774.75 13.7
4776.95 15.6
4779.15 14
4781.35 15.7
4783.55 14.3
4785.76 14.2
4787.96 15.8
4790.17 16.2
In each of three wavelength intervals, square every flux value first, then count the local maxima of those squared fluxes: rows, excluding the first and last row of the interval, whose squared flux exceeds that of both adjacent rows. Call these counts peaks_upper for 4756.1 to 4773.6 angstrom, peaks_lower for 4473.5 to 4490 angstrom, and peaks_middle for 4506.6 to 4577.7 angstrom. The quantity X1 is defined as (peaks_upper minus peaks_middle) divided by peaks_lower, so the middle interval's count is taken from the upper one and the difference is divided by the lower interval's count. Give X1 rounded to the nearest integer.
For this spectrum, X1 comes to -3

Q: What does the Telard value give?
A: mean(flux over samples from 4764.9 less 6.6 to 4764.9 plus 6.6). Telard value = 15.0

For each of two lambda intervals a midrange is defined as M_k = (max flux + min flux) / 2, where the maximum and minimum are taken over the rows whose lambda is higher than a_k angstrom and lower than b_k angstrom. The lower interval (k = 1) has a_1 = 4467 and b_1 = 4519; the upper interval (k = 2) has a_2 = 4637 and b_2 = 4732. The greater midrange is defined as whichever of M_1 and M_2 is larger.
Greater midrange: 16.2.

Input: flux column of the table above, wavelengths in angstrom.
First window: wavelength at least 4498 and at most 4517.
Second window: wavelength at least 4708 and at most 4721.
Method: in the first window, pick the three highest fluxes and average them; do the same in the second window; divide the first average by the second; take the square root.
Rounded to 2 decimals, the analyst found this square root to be 0.97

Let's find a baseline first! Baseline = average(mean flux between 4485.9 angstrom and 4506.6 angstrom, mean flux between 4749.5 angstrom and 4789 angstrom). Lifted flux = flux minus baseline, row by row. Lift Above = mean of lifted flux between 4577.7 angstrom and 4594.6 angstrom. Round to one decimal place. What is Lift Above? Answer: 1.0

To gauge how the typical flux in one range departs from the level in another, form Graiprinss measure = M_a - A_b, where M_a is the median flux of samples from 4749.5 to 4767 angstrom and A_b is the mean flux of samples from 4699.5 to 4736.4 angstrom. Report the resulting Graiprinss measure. 1.0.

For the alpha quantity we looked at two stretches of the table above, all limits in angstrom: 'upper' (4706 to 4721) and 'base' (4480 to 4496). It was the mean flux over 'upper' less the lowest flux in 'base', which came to 3.8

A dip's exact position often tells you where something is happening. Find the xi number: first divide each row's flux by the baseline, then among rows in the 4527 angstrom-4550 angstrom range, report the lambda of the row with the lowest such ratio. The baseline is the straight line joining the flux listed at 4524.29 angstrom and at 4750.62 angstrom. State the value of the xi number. 4530.55 angstrom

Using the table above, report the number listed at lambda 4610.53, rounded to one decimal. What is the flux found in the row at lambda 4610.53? 15.7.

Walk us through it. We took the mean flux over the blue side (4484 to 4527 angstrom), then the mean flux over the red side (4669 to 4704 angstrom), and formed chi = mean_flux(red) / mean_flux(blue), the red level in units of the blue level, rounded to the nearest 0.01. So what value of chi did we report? 1.00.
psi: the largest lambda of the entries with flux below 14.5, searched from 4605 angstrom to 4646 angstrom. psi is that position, 4644.62 angstrom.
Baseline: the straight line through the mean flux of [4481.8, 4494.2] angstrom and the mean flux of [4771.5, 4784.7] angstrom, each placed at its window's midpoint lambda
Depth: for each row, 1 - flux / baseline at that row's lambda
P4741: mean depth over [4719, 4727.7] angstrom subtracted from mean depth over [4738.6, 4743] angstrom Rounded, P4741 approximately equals -0.13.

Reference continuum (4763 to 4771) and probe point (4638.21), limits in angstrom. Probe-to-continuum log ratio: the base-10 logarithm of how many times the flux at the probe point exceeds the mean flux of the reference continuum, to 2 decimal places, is -0.04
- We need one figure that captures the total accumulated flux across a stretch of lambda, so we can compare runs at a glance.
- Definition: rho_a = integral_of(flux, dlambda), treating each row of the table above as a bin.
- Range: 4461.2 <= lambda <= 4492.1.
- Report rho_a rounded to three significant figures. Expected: 432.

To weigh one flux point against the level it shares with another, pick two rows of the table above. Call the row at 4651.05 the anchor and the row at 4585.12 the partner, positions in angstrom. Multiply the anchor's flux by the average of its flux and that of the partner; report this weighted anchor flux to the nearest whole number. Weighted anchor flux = 262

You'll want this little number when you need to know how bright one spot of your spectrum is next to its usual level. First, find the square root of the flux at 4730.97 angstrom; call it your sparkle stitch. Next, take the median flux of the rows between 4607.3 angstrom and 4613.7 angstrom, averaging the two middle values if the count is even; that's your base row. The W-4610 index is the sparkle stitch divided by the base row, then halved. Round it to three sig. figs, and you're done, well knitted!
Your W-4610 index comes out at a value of 0.128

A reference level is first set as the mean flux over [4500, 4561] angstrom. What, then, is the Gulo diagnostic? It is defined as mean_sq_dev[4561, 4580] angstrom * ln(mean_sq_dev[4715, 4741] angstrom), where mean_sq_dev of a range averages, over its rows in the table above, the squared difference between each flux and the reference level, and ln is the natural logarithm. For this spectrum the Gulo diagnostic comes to 1.4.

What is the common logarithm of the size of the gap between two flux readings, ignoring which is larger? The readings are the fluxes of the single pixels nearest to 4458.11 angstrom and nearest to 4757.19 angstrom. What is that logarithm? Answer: 0.73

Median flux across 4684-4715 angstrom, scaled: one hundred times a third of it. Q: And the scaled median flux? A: 517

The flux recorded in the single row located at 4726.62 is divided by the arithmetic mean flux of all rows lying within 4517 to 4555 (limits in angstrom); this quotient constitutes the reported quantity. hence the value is 1.00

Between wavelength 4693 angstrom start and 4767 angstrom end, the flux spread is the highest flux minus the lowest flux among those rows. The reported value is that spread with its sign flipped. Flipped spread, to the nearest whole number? -10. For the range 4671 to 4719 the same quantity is -10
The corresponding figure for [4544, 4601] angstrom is -5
